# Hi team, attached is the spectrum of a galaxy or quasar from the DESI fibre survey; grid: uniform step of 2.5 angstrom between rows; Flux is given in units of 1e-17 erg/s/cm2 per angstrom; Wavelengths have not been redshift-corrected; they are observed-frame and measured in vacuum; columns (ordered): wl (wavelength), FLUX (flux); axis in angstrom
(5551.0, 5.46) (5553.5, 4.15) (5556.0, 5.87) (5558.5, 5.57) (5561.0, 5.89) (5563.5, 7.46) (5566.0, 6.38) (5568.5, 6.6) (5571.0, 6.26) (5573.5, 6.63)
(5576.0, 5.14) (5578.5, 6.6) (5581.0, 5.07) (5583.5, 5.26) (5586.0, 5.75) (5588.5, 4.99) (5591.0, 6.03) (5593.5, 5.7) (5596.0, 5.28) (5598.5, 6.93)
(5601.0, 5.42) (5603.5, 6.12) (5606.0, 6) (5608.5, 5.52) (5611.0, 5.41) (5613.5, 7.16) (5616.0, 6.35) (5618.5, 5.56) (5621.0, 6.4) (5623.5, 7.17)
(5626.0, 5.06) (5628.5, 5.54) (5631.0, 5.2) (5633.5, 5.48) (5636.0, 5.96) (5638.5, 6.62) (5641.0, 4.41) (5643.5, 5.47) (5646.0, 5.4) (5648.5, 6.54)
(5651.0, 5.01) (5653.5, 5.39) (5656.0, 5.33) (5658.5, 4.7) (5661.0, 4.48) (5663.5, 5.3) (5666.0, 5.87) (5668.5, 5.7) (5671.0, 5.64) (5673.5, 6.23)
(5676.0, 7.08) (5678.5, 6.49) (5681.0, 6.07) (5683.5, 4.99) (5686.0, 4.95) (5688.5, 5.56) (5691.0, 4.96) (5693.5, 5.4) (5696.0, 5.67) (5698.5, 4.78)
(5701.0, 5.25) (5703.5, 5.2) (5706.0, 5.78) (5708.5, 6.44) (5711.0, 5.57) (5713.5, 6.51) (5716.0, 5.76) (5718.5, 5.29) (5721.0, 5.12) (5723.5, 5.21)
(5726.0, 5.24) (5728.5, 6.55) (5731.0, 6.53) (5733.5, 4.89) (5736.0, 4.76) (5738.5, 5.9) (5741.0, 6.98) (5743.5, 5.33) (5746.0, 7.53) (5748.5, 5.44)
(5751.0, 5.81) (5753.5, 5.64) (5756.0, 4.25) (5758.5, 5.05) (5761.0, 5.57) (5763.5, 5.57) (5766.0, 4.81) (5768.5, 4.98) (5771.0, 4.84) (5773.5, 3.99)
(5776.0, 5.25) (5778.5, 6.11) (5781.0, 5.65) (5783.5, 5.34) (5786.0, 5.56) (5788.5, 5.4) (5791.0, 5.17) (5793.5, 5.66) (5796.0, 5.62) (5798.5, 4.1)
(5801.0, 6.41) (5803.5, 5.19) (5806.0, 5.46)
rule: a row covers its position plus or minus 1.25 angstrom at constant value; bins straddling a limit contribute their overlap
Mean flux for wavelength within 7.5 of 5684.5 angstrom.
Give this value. 5.5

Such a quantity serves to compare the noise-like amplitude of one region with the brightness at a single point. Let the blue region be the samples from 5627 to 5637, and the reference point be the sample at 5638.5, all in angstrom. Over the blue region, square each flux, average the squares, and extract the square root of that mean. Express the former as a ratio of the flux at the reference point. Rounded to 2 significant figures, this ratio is 0.84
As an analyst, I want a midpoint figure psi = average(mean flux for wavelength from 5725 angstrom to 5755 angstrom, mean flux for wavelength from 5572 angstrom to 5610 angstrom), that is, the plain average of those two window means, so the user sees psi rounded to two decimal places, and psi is 5.82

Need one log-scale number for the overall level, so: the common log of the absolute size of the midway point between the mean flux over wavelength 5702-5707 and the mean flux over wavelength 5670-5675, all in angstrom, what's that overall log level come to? 0.76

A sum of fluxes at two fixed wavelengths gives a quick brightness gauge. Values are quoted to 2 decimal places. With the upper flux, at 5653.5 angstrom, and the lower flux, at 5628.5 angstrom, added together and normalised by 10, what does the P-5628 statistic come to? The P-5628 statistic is 1.09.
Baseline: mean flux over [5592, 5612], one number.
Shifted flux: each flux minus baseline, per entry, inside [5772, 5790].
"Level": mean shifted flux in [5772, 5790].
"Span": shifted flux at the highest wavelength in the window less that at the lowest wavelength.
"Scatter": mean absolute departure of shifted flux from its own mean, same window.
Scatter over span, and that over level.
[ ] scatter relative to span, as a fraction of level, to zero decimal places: -1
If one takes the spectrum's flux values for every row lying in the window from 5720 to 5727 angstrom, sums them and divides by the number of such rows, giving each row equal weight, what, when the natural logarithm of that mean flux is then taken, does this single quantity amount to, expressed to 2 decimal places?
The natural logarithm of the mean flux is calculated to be 1.65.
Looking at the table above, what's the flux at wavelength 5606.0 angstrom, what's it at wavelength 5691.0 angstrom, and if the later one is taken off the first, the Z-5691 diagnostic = 1.0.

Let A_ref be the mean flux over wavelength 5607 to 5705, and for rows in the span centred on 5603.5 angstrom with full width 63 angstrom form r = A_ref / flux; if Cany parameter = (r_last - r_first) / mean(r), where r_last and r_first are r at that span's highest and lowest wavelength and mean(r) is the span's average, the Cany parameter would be 0.18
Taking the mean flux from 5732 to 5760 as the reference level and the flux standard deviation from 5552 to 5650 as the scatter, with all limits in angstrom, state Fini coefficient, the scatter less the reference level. -4.9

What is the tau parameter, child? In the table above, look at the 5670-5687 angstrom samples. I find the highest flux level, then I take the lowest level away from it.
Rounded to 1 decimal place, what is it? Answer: 2.1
